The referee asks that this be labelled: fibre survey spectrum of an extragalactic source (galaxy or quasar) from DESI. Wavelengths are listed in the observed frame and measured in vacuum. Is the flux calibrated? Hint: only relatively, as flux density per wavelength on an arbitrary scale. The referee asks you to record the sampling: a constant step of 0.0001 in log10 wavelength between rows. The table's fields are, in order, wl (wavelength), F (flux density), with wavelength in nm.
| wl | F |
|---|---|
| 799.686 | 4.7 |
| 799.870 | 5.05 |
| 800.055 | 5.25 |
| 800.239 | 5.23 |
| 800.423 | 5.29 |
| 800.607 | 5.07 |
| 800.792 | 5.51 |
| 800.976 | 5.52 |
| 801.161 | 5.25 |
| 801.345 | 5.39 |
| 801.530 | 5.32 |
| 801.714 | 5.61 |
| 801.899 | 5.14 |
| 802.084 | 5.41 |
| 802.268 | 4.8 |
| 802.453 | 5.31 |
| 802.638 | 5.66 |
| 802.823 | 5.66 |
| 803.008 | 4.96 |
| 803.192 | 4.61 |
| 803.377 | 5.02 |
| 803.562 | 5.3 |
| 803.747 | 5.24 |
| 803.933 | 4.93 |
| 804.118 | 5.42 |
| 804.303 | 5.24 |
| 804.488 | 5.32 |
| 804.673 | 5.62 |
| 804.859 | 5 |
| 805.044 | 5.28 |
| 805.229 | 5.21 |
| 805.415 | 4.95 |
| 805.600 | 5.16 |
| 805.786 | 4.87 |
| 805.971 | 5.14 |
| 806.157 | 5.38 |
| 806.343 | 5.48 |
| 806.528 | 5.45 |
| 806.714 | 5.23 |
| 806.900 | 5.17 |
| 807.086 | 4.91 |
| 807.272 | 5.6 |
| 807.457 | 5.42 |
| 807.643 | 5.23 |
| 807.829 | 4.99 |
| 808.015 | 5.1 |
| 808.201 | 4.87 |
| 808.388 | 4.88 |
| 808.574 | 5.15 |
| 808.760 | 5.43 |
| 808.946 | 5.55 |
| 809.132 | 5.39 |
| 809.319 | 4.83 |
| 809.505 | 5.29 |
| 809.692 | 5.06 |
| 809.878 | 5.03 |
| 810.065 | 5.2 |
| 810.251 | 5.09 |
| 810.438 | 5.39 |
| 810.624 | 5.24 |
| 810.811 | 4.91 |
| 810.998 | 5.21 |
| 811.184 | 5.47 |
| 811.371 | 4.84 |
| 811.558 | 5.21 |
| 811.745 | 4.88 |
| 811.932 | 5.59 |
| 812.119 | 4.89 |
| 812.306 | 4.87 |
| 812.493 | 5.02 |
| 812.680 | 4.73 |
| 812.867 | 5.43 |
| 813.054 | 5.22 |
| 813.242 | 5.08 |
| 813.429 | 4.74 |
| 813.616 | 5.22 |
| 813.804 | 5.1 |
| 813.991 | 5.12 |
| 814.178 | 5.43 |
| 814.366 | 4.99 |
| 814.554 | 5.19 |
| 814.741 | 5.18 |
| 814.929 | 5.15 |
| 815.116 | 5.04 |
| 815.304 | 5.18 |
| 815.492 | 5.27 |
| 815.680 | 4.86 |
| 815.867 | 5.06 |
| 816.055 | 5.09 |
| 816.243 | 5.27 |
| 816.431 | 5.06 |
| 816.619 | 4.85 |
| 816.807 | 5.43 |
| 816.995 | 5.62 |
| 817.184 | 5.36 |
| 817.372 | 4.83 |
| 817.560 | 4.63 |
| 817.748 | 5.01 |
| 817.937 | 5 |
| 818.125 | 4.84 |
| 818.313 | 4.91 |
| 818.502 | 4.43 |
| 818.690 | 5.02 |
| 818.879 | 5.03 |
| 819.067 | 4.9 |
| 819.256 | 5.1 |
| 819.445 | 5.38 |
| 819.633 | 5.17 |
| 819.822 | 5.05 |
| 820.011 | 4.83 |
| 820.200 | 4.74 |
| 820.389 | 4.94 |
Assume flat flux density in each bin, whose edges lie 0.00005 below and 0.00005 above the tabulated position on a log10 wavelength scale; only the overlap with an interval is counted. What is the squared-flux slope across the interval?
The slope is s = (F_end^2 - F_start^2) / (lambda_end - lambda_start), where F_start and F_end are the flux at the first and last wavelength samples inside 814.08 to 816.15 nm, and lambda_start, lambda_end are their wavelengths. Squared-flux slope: -1.9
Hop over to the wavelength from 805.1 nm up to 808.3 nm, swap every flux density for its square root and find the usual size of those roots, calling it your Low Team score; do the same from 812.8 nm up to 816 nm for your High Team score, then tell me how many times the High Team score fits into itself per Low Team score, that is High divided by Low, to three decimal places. 0.995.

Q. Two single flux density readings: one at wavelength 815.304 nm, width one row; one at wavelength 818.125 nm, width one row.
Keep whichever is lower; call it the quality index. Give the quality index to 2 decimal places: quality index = 4.84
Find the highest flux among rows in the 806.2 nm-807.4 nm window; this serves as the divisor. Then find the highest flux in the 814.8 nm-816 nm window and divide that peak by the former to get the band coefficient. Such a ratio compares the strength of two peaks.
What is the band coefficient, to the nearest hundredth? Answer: 0.94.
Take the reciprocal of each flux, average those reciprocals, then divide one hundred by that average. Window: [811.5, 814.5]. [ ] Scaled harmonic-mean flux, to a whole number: 508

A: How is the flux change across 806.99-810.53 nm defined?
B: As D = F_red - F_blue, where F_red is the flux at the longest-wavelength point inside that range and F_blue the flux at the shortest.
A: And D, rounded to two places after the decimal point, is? 0.48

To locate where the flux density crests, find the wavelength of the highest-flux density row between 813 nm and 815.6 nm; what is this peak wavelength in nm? 814.178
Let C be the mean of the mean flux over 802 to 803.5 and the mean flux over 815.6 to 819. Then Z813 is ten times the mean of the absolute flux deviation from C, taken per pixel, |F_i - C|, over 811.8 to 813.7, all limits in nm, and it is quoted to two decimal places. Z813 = 2.33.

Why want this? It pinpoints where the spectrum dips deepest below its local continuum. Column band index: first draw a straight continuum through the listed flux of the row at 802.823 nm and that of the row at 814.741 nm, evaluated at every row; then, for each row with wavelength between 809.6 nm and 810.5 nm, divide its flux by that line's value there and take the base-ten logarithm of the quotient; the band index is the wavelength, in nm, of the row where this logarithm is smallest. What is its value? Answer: 809.878 nm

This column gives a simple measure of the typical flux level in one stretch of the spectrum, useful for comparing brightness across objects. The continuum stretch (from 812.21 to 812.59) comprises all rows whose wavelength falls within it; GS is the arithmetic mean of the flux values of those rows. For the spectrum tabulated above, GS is 4.95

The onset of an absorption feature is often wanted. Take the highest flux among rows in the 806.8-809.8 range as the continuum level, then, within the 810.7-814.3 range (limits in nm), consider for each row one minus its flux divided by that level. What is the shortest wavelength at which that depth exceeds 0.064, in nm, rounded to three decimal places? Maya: 810.811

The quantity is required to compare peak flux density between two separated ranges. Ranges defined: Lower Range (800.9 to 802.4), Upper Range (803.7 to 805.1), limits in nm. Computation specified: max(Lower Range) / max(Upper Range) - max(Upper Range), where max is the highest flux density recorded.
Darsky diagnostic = -4.62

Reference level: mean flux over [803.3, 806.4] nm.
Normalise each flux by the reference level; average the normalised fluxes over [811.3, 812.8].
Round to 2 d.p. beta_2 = 0.96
